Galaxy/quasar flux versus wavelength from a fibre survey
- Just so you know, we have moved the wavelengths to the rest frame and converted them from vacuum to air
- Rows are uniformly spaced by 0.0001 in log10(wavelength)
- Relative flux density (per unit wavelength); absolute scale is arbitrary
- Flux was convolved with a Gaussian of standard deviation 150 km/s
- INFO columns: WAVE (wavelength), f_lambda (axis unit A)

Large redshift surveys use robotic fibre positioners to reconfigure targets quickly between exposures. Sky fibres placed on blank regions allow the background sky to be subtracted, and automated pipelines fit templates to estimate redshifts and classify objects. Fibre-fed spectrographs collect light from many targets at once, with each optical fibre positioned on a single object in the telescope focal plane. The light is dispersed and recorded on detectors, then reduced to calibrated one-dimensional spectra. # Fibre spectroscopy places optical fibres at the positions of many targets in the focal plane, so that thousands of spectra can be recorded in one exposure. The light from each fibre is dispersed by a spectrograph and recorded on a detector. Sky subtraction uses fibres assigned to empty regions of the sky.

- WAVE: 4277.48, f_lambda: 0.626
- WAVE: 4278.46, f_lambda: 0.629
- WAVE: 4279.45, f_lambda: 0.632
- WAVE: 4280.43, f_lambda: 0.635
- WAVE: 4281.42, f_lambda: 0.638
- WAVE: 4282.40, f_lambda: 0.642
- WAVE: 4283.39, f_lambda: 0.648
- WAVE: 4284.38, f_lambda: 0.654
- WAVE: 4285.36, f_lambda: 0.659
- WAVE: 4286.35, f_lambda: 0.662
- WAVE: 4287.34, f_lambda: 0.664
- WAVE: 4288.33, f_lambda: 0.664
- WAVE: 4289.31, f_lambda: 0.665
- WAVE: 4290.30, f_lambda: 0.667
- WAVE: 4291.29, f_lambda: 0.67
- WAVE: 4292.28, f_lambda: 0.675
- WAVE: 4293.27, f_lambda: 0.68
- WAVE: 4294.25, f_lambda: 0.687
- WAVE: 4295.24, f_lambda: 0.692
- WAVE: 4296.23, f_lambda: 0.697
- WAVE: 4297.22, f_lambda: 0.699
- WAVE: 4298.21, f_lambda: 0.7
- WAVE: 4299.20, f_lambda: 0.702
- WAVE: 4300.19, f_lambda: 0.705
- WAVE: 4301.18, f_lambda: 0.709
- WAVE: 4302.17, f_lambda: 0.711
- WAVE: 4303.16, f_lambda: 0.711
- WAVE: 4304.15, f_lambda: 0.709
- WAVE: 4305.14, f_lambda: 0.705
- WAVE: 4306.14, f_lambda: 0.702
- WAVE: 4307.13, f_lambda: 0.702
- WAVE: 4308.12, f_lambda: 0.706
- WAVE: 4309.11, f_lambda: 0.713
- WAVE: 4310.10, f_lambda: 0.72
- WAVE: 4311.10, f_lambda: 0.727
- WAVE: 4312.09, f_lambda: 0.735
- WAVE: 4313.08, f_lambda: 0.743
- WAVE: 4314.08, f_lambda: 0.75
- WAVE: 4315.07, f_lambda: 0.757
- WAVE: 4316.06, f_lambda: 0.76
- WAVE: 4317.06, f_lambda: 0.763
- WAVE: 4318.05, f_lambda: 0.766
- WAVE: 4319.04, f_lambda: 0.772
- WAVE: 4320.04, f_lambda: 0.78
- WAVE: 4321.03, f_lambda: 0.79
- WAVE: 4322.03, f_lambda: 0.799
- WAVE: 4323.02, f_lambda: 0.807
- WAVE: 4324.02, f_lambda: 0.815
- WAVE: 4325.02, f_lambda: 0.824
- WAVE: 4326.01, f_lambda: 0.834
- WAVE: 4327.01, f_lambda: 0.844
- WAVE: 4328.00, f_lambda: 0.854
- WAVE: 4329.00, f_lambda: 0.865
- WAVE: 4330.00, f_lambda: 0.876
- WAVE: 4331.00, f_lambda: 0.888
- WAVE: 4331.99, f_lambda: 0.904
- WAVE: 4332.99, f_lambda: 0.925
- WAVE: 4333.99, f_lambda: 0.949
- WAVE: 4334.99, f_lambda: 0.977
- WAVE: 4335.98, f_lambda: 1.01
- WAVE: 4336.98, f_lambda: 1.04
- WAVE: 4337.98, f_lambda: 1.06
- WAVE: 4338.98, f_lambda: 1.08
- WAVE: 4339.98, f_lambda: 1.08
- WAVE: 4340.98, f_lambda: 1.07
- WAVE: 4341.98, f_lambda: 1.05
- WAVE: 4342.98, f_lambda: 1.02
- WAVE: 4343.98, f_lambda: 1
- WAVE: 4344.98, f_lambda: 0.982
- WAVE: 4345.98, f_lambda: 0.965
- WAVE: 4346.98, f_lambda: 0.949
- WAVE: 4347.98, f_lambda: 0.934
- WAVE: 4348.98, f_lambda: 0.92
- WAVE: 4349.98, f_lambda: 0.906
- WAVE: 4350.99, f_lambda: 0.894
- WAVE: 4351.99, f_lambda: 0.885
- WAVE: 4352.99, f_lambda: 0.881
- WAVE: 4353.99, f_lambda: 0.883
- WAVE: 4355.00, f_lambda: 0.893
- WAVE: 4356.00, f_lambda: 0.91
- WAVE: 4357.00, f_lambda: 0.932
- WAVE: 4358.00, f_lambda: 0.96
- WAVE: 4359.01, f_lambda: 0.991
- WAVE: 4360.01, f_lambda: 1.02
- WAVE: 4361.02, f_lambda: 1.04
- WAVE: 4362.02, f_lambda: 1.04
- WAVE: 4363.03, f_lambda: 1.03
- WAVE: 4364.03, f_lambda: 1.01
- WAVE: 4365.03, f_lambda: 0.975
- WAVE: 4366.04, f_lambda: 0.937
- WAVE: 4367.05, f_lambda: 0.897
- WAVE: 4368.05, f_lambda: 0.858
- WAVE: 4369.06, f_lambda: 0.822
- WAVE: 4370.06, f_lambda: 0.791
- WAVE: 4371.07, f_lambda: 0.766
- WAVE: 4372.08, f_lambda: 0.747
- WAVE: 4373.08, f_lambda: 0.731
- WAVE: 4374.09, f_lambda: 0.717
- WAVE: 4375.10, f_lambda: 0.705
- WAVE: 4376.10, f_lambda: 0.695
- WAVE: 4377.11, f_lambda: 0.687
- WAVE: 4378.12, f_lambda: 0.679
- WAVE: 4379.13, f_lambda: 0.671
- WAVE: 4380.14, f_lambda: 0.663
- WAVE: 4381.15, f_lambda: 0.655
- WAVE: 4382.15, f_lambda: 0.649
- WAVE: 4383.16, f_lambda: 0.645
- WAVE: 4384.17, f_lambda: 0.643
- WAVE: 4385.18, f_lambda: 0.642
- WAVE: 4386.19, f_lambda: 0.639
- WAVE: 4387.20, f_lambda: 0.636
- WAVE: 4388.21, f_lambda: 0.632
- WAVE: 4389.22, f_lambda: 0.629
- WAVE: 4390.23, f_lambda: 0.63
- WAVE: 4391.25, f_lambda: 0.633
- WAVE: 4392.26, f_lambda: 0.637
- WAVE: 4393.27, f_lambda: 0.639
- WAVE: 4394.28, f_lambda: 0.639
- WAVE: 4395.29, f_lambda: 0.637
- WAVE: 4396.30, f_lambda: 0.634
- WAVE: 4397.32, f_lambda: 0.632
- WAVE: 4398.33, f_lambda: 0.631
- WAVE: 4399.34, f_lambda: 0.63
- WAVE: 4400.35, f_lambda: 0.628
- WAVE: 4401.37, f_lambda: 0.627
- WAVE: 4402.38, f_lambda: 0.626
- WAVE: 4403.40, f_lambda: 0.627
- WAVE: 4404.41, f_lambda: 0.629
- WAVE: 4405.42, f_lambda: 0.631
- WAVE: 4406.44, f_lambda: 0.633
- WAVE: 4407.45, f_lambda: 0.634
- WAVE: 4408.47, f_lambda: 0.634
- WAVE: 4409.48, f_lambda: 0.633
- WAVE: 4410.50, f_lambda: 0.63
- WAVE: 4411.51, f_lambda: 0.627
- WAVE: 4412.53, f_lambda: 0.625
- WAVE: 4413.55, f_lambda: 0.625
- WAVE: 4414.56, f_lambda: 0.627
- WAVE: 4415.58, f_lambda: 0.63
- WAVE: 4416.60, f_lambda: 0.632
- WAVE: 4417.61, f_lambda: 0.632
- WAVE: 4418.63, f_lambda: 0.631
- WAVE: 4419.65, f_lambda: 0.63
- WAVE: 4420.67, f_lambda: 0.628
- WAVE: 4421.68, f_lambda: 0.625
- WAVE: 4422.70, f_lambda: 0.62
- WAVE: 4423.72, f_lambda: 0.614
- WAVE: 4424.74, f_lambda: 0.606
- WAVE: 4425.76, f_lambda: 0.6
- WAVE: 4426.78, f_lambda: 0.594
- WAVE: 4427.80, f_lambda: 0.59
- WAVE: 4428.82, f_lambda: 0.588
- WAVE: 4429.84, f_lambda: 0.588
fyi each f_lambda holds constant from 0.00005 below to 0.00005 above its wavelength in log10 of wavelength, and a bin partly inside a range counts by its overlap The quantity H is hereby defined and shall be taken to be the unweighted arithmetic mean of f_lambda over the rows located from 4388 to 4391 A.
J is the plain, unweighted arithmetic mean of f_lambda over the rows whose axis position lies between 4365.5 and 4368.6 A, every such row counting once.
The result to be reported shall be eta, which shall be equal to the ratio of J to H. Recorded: 1.42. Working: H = 0.63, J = 0.90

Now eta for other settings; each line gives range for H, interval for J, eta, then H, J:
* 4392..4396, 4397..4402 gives 0.99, 0.64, 0.63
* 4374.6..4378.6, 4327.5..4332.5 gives 1.27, 0.69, 0.88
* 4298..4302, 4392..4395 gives 0.91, 0.70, 0.64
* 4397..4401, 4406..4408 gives 1.01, 0.63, 0.63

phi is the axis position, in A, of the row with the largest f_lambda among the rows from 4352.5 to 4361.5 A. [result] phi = 4361.02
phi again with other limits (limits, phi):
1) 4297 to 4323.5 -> 4323.02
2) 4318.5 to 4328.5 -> 4328.00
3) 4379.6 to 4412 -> 4380.14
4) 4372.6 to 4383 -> 4373.08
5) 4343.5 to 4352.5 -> 4343.98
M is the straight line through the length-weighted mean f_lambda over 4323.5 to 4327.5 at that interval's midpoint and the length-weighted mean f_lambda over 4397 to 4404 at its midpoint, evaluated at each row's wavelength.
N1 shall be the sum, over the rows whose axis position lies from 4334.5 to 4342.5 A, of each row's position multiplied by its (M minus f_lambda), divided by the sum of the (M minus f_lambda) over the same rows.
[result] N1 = 4338.8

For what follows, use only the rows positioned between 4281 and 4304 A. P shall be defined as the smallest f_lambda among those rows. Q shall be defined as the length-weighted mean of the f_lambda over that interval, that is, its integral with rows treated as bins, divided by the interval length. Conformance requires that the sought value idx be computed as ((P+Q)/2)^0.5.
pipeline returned 0.811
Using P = 0.638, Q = 0.679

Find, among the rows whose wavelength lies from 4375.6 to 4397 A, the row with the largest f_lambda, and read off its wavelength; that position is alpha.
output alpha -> 4376.10 A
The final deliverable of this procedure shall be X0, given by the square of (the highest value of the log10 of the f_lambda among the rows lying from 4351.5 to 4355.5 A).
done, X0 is 0.0024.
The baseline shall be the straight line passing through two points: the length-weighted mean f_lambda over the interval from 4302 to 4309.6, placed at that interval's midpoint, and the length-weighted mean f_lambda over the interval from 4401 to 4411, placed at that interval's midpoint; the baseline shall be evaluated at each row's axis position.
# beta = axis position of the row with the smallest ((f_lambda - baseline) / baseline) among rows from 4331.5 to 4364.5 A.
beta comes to 4352.99 A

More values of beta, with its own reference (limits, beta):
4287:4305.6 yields 4287.34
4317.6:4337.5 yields 4318.05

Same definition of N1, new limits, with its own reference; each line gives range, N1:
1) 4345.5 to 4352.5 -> 4348.7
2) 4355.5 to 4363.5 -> 4360.0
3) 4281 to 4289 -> 4284.7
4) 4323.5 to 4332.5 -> 4330.6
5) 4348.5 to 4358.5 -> 4353.8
